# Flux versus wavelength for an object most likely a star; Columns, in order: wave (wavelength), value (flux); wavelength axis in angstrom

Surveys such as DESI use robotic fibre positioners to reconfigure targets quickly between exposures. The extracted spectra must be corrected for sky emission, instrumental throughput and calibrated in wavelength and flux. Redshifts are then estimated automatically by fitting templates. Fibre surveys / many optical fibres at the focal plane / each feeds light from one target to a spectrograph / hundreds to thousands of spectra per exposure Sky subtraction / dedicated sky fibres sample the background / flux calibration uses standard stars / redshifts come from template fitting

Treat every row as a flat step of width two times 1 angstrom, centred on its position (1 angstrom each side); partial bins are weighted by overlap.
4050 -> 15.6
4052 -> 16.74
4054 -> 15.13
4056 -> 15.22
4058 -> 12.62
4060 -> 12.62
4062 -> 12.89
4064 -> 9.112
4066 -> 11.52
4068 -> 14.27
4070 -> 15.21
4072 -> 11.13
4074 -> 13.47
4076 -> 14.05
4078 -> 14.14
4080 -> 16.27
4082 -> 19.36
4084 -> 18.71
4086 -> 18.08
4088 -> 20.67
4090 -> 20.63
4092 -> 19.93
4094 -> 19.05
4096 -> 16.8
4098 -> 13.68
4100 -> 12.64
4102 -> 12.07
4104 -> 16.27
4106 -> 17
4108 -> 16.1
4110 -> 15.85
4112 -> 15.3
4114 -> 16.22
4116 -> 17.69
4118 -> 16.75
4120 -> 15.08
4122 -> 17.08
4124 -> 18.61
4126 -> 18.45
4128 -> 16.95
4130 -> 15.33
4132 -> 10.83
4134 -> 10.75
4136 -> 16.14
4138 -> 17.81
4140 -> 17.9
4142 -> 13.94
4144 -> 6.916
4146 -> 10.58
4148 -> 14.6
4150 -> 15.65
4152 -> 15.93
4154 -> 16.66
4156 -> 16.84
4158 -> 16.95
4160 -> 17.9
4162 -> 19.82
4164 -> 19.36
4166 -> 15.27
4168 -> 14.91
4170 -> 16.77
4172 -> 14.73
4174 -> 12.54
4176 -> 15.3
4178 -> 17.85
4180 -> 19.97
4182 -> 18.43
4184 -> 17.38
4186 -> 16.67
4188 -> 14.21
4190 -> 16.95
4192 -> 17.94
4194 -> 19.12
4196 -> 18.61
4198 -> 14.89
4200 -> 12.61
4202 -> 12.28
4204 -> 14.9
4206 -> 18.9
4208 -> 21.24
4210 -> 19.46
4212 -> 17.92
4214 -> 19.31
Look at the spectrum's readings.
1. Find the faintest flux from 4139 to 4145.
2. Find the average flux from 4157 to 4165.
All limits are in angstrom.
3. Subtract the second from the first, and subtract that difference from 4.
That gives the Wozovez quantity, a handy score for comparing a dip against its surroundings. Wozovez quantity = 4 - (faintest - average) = 16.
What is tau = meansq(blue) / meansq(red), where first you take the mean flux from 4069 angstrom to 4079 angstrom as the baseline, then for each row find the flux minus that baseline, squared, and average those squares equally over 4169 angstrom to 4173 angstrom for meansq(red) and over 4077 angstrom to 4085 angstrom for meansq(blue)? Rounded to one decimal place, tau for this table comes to 2.9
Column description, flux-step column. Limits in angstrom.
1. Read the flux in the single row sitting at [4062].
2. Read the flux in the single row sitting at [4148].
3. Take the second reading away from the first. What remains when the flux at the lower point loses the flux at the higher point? -1.7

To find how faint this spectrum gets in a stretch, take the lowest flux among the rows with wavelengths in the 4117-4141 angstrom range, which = 10.75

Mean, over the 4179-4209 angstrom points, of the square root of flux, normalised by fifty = 0.082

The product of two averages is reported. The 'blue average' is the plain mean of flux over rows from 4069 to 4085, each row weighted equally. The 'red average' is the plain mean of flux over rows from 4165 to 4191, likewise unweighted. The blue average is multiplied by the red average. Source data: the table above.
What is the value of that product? 248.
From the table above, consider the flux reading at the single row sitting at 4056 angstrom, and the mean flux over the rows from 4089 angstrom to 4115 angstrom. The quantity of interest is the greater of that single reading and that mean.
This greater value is 16.3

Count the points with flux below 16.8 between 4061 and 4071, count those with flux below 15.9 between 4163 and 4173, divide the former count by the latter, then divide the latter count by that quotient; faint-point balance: 1.8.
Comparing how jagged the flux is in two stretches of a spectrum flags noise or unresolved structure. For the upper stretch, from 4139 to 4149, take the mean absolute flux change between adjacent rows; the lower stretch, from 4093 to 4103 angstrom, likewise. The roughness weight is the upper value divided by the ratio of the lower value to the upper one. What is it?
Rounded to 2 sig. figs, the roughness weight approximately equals 12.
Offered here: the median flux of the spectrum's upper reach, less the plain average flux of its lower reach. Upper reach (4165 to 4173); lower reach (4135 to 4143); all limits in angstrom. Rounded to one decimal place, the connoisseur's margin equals -1.4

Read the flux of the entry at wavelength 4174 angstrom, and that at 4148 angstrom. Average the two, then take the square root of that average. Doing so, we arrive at 3.7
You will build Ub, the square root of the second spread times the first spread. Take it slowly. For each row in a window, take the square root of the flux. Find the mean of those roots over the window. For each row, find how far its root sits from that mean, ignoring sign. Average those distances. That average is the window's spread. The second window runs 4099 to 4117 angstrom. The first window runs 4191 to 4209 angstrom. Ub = 0.25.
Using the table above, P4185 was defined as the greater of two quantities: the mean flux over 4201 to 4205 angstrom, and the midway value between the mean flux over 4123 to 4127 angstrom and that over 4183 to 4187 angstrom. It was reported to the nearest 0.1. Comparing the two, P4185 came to 17.8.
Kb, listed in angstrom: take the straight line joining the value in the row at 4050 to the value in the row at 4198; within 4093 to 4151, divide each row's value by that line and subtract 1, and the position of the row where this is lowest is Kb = 4144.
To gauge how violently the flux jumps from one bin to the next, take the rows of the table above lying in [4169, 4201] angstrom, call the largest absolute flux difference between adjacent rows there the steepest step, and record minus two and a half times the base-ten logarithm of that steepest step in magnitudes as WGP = -1.426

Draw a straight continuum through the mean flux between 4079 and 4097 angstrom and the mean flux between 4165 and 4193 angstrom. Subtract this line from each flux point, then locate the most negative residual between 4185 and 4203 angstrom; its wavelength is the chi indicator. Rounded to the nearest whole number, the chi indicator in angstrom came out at 4202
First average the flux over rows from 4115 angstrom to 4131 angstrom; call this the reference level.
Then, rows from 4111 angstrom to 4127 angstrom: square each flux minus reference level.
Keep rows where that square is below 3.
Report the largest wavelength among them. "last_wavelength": 4126 angstrom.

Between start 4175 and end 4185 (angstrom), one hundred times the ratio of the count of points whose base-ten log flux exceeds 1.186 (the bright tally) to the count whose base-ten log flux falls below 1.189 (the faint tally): 400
